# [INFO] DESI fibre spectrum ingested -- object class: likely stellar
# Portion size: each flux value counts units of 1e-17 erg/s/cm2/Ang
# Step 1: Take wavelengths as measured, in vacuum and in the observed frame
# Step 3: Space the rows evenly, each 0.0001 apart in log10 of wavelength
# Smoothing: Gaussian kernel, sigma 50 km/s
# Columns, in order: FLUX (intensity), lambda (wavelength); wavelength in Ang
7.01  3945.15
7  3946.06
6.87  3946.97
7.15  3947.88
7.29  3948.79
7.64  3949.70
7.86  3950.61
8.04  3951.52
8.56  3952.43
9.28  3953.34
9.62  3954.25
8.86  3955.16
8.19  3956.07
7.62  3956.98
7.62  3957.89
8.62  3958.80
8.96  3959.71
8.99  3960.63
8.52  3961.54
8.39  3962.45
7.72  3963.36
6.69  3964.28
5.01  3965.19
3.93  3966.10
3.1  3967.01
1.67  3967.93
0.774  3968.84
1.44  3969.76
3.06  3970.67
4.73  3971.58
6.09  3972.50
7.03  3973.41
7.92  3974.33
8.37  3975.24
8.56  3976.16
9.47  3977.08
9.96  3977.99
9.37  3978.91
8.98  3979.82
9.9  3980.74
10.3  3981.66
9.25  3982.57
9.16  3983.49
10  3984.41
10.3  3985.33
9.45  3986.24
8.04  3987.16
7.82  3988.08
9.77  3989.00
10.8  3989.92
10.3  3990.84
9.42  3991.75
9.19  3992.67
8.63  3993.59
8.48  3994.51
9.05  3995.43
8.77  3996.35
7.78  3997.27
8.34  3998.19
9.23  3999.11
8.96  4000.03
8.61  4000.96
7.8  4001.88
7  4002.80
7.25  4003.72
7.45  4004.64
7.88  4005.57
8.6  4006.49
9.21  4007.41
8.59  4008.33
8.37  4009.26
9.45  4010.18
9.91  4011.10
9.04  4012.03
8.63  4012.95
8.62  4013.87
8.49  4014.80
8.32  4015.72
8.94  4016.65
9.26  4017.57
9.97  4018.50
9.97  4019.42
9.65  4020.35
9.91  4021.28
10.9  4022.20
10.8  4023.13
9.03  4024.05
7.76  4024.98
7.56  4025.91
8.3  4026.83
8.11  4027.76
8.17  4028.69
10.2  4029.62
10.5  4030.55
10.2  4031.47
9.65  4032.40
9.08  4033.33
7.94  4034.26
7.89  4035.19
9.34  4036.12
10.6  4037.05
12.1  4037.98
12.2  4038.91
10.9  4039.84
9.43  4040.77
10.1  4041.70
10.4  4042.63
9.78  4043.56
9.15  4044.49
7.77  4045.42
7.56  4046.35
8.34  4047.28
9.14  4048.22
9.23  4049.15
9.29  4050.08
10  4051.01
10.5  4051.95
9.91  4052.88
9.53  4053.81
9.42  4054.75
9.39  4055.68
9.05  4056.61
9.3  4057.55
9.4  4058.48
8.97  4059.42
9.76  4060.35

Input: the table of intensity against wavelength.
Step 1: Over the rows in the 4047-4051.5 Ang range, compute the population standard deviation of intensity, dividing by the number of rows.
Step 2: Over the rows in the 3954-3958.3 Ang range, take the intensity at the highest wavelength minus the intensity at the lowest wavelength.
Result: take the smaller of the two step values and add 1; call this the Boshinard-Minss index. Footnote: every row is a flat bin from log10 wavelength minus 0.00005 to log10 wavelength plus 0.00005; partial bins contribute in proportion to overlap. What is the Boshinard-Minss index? -1.0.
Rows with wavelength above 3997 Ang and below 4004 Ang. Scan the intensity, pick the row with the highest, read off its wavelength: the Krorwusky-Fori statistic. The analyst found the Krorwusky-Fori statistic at 3999.11 Ang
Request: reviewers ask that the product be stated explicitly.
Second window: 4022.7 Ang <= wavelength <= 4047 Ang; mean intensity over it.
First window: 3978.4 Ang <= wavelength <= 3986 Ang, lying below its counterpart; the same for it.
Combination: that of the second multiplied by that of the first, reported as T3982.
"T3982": 91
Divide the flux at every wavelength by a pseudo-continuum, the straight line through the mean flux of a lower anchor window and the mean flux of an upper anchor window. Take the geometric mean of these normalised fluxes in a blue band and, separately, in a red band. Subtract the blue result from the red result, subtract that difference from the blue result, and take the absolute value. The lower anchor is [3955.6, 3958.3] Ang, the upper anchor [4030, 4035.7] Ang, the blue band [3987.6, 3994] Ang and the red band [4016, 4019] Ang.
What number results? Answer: 1.2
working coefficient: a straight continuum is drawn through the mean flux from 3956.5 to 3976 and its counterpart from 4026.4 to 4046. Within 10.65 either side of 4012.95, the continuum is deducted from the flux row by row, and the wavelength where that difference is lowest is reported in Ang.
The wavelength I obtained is 4002.80 Ang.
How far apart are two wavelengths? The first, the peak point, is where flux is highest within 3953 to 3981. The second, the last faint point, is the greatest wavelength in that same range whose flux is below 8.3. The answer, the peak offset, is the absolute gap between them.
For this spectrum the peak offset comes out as 3.7 Ang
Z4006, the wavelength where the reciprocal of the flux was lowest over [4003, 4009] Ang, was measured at 4007.41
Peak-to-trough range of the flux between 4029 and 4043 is 4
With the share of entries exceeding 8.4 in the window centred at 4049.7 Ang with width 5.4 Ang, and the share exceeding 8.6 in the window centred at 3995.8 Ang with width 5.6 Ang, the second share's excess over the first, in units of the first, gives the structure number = -0.4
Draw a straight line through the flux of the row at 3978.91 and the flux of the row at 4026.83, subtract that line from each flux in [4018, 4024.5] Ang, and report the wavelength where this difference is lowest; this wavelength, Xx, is 4024.05 Ang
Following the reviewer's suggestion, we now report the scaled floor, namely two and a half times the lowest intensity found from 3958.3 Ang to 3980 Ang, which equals 1.9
